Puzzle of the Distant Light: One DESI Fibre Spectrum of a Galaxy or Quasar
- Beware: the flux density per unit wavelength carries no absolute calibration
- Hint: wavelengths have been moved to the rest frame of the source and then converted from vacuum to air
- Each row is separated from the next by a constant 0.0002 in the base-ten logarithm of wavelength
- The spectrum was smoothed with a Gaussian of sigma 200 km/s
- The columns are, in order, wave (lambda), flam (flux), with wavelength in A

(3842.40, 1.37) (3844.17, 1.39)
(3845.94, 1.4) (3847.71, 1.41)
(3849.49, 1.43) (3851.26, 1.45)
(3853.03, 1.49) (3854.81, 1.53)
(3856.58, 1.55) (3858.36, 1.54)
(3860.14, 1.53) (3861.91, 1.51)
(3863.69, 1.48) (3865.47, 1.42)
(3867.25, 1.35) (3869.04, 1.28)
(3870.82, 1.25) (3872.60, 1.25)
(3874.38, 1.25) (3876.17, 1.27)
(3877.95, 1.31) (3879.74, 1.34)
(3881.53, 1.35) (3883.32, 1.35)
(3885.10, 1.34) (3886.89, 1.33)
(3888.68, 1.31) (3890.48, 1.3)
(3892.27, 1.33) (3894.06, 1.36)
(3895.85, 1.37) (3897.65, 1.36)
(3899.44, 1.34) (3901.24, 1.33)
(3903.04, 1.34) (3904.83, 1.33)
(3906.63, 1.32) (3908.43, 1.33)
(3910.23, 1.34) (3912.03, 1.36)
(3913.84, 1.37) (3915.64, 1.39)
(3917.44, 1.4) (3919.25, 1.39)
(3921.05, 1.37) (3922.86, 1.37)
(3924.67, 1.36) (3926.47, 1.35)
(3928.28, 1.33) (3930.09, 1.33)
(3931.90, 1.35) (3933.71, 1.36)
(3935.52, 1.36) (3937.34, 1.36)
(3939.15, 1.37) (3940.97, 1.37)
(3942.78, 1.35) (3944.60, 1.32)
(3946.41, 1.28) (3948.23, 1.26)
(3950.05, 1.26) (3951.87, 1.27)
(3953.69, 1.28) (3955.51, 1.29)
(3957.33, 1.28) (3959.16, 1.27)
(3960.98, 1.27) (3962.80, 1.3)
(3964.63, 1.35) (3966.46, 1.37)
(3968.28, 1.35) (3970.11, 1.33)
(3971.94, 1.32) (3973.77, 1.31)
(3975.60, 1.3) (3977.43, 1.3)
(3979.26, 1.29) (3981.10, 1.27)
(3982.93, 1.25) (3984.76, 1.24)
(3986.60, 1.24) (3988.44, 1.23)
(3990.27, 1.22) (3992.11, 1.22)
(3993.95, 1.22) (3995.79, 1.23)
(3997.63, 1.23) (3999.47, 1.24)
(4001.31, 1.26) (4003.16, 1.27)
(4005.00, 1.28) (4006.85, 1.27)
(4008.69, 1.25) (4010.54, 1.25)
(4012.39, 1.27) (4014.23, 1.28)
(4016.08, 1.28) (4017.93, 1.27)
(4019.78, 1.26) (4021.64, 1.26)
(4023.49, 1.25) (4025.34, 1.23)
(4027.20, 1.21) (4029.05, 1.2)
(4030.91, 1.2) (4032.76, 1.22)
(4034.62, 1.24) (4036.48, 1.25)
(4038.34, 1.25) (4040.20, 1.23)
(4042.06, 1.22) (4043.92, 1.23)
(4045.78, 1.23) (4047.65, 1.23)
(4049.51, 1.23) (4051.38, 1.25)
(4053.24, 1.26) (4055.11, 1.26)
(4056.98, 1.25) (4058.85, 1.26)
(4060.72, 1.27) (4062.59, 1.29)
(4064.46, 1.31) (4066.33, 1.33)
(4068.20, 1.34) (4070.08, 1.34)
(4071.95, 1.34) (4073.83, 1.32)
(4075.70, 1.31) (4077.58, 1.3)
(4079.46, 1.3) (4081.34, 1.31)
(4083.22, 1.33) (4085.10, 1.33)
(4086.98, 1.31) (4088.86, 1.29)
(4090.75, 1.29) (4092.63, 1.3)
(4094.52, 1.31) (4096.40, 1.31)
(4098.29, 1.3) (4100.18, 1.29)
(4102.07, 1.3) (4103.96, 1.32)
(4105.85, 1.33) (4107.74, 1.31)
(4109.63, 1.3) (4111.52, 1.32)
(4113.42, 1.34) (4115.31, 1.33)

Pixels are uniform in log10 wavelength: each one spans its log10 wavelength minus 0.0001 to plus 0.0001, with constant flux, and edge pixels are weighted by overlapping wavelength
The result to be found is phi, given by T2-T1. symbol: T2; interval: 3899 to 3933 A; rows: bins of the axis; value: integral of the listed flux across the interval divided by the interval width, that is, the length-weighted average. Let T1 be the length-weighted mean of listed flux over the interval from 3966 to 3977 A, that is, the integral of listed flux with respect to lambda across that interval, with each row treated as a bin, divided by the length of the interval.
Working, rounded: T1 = 1.33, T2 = 1.35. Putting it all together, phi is 0.03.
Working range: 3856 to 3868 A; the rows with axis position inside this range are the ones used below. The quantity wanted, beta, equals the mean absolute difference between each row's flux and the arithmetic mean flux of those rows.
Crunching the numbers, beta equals 0.057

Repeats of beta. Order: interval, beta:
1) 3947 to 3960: 0.009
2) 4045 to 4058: 0.012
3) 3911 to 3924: 0.013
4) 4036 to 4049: 0.009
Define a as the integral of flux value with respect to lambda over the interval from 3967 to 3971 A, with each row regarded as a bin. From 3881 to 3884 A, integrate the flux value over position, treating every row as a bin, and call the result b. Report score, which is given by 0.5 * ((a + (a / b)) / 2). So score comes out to 1.68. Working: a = 5.38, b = 4.0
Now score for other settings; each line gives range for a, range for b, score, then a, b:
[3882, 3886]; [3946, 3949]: 1.70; 5.39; 3.8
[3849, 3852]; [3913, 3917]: 1.28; 4.33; 5.5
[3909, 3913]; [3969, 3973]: 1.60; 5.39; 5.3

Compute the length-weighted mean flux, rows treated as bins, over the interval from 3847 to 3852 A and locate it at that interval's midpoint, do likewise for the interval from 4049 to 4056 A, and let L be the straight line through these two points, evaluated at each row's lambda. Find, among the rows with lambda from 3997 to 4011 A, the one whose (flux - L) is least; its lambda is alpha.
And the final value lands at 3997.63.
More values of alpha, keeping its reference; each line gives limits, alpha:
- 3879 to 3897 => 3890.48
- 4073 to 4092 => 4088.86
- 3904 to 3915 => 3906.63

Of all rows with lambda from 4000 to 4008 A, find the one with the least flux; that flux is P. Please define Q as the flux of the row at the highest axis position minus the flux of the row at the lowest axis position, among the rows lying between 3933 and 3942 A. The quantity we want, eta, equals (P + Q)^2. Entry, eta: 1.61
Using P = 1.26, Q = 0.010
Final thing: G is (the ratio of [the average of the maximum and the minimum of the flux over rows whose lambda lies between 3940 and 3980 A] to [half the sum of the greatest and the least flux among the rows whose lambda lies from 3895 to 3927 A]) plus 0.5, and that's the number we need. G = 1.47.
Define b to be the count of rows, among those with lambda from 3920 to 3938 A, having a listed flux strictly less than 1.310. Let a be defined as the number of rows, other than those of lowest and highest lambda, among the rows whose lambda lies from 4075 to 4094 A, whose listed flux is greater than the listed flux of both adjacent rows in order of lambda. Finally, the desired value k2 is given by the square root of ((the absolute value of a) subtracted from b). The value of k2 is 0.00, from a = 0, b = 0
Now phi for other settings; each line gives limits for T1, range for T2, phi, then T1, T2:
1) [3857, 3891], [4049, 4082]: -0.07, 1.36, 1.29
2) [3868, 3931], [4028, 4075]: -0.07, 1.33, 1.26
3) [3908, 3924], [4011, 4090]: -0.10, 1.37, 1.27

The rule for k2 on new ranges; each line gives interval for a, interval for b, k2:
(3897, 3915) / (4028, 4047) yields 3.00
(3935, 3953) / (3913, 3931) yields 0.00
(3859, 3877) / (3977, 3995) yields 3.16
